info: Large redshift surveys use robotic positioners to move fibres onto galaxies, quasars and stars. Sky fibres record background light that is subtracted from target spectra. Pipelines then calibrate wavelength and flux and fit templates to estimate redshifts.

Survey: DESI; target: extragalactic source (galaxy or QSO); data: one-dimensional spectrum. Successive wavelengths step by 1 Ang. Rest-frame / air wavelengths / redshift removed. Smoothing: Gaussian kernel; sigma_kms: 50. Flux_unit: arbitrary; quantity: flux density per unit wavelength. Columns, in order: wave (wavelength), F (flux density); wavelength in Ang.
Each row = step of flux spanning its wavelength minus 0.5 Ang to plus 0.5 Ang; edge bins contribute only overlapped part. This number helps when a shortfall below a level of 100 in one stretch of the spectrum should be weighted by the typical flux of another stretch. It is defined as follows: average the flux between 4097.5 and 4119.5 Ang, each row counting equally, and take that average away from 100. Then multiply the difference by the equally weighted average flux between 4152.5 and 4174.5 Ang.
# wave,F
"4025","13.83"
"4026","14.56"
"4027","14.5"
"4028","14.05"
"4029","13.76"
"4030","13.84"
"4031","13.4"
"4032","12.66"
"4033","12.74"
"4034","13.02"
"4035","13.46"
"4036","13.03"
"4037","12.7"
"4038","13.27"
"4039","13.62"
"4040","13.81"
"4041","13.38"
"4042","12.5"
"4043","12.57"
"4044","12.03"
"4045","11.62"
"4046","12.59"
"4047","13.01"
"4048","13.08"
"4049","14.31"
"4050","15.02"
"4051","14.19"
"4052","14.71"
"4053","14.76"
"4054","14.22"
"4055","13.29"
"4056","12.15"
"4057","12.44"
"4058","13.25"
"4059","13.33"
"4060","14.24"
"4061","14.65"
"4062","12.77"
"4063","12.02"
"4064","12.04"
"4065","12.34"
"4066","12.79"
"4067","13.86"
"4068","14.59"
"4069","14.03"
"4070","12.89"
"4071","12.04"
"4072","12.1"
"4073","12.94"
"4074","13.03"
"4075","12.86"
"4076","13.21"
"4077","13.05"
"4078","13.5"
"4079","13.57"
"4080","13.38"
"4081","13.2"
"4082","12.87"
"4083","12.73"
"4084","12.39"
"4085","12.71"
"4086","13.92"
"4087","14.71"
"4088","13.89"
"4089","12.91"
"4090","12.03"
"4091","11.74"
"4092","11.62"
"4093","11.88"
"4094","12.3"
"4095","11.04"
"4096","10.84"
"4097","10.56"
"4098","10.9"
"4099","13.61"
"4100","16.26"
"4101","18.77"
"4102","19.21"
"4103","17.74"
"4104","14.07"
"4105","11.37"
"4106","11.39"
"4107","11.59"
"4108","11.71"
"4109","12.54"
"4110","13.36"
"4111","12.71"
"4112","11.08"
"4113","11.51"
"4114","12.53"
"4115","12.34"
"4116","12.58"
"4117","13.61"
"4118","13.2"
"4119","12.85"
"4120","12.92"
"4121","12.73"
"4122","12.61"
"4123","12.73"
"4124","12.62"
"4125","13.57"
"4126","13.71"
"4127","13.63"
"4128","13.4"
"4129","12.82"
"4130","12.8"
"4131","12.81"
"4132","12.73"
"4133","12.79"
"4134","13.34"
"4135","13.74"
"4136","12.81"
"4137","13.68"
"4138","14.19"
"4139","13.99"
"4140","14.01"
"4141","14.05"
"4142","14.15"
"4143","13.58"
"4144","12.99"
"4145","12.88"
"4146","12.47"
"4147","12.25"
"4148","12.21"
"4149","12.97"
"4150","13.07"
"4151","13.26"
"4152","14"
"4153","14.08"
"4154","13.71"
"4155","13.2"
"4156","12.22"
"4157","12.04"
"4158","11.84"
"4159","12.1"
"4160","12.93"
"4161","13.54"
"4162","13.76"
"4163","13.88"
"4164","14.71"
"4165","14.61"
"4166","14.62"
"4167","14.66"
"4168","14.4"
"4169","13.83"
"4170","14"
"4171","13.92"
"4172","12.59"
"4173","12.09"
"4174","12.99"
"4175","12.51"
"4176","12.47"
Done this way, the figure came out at 1164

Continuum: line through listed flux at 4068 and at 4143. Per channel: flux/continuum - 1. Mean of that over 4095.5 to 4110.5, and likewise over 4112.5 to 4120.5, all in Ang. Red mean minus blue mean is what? -0.05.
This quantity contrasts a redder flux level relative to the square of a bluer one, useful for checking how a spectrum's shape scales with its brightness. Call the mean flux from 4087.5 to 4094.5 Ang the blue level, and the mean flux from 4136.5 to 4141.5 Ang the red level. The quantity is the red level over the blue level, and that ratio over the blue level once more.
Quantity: 0.092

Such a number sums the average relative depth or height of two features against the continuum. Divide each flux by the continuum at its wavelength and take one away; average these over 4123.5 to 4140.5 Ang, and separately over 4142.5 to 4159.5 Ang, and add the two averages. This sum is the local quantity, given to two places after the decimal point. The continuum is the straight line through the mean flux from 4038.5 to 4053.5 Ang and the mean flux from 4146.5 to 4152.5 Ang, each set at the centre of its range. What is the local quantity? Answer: 0.02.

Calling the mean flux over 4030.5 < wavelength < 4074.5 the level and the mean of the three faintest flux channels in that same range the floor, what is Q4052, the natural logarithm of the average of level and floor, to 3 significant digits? 2.53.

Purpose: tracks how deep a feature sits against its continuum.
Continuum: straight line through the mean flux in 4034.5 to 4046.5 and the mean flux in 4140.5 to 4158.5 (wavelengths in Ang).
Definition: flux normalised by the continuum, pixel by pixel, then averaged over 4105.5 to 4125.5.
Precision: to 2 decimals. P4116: 0.96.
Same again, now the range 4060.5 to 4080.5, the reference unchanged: 1.01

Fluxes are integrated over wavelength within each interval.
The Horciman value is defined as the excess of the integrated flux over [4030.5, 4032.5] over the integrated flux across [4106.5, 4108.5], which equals 2.8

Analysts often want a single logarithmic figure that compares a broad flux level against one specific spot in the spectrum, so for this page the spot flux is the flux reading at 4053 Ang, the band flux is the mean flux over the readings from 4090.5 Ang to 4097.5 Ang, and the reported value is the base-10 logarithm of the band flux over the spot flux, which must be -0.11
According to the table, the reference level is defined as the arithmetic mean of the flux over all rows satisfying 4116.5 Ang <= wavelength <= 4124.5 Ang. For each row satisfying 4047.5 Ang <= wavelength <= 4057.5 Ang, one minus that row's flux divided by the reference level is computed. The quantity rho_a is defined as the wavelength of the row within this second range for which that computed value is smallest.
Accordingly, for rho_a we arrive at 4050 Ang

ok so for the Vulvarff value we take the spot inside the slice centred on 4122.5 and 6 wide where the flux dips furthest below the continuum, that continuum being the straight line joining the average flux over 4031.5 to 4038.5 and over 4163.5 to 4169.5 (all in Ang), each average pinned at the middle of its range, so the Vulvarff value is 4124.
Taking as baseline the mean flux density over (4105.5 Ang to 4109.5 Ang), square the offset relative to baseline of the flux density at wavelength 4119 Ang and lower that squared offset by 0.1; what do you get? 1.0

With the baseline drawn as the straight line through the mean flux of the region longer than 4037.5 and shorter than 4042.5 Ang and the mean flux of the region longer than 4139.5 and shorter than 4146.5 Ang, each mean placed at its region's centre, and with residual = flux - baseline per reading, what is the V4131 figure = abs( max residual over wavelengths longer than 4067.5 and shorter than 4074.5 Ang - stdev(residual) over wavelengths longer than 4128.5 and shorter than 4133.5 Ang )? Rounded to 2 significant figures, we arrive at 1.2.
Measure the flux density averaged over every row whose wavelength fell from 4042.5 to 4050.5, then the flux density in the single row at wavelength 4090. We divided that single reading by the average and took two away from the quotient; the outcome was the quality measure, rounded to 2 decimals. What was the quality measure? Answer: -1.08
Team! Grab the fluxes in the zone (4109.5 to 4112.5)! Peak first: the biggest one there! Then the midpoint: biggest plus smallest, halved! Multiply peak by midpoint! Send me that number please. 163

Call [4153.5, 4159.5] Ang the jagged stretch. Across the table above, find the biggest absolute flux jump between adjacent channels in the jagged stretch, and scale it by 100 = 98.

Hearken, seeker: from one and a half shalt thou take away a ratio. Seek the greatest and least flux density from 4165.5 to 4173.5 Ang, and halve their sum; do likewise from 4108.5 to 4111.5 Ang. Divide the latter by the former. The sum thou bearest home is 0.53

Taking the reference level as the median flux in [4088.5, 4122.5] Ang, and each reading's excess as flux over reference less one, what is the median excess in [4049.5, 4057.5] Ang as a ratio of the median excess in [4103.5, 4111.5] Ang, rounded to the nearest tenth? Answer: -4.1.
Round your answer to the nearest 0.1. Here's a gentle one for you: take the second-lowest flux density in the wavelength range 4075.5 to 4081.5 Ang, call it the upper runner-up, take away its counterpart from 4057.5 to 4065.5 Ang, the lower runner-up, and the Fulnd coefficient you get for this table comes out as 1.2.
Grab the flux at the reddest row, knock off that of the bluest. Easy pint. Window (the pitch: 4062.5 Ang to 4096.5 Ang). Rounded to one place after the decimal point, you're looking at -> -1.2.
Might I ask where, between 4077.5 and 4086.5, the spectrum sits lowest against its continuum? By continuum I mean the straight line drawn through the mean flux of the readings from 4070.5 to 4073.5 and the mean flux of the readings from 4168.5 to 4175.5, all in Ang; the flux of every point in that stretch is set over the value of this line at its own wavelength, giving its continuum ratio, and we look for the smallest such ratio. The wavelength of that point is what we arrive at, 4084 Ang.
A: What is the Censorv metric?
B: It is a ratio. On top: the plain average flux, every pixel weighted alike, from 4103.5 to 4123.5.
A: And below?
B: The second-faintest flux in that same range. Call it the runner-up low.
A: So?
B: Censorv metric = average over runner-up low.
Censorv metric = 1.10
